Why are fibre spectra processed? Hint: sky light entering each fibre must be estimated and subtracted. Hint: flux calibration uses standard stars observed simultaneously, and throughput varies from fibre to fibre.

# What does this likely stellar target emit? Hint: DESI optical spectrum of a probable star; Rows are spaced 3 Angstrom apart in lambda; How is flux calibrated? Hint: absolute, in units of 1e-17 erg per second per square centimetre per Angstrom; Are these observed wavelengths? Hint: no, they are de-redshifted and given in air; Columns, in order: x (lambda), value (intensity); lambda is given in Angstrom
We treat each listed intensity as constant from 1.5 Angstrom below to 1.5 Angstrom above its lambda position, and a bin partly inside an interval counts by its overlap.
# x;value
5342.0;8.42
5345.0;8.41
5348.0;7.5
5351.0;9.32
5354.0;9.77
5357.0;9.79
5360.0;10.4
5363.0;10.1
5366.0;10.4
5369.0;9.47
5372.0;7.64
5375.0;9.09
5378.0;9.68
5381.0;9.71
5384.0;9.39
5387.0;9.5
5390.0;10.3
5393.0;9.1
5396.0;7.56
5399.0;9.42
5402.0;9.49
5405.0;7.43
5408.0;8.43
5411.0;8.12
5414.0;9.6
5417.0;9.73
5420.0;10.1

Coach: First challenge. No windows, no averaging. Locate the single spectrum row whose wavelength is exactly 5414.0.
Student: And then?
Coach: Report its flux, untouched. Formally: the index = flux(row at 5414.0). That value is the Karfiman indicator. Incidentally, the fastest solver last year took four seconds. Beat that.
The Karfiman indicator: 9.6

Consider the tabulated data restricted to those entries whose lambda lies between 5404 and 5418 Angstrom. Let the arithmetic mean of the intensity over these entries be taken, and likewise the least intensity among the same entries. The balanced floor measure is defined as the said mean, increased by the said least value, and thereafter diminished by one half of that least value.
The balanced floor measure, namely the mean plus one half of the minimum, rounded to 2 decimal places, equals 12.38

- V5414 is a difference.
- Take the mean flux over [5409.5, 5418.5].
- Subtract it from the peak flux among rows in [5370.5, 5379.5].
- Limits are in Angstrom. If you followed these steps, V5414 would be 0.53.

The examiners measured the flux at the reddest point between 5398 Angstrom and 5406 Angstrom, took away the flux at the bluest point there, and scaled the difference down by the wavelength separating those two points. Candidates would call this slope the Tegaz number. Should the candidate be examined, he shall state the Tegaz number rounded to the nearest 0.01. -0.33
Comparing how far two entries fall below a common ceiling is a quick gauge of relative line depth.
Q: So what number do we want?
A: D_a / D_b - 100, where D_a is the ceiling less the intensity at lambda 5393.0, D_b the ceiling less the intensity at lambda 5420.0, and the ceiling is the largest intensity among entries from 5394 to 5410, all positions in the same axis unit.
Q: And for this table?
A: -101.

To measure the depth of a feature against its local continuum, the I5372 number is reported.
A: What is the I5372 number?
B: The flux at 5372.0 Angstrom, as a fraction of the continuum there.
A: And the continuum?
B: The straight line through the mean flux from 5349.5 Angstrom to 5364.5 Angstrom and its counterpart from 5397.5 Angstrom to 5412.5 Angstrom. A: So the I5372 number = 0.81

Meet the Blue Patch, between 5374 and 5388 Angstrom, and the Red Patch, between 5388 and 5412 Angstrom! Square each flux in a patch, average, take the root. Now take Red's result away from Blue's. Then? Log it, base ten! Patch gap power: -0.16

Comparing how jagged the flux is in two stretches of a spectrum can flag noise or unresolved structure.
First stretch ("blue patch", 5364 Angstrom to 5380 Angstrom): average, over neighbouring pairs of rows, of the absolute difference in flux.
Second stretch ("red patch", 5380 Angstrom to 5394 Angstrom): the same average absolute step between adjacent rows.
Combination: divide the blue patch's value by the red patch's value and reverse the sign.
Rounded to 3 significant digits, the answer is -1.98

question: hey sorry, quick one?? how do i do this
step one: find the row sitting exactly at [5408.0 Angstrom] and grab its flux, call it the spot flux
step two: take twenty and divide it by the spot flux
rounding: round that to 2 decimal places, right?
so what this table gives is 2.37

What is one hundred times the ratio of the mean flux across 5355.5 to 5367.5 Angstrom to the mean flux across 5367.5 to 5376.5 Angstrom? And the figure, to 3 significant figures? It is 116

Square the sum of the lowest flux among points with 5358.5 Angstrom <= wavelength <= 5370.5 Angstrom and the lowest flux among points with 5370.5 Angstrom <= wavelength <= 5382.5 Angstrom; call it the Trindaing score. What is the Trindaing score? 293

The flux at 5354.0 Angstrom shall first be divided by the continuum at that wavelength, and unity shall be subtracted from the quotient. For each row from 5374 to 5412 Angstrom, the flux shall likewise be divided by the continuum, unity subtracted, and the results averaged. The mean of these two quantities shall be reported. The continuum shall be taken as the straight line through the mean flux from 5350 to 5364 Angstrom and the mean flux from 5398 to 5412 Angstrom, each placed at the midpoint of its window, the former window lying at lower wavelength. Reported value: -0.003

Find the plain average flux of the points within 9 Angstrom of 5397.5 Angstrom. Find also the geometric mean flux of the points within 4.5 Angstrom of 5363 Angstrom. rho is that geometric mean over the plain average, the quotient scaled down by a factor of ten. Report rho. 0.116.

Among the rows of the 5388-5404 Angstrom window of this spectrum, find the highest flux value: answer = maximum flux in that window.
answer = 10.3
